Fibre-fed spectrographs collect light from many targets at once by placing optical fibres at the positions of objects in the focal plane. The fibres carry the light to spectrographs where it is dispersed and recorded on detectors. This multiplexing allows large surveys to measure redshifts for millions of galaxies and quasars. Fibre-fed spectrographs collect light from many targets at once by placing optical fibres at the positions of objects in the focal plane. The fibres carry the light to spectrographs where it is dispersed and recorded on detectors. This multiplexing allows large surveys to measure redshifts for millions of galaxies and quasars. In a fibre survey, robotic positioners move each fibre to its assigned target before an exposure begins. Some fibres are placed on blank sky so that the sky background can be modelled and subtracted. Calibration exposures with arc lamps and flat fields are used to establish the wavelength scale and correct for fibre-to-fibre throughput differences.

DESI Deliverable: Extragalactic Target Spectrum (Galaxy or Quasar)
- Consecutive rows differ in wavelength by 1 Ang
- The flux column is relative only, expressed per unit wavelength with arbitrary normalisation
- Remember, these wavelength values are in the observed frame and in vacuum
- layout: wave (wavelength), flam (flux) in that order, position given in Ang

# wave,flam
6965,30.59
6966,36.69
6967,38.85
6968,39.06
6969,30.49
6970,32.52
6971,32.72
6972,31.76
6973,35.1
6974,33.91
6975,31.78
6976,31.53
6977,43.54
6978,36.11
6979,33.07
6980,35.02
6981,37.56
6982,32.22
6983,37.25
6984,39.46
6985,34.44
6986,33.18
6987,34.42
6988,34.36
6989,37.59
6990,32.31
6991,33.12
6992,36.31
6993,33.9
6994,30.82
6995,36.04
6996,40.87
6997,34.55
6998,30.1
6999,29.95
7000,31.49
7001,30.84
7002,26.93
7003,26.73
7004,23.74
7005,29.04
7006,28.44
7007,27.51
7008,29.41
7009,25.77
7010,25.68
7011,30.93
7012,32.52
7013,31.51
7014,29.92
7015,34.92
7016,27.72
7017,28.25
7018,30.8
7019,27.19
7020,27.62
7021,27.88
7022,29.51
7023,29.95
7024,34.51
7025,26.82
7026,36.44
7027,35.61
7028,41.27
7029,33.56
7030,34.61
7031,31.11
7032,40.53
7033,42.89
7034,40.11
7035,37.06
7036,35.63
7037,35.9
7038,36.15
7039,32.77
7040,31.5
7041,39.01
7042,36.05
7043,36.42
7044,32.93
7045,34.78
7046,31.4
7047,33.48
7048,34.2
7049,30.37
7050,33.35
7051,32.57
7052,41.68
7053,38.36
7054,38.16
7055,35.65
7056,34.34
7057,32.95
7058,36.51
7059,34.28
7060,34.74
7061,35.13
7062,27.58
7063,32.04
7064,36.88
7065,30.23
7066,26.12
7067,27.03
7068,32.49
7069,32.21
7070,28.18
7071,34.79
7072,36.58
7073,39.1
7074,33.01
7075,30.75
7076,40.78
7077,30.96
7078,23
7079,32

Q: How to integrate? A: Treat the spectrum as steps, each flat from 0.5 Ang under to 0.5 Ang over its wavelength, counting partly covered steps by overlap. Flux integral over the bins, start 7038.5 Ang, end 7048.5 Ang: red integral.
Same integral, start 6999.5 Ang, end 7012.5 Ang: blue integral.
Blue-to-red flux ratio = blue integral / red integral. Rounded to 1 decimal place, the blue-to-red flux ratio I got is 1.1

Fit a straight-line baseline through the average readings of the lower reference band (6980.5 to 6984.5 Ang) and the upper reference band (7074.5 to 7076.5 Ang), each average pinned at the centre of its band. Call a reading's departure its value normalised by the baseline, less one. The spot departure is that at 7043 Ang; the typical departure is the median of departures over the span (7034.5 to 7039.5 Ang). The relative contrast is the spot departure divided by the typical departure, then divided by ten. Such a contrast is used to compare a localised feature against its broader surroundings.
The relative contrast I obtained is -0.16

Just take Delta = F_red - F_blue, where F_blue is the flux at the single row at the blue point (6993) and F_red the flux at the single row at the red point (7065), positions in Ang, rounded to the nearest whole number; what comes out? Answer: -4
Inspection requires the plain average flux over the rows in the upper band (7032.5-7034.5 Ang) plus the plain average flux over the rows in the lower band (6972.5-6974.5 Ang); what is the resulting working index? 76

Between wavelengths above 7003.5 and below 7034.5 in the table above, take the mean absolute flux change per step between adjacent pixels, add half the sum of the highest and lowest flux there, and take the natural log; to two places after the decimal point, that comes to 3.60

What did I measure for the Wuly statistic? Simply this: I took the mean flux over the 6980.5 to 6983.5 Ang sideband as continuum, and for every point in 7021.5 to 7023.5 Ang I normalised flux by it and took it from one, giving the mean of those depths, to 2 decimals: 0.17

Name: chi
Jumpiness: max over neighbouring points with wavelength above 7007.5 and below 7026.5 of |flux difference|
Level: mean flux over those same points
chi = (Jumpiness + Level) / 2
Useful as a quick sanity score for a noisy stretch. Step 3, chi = 19.7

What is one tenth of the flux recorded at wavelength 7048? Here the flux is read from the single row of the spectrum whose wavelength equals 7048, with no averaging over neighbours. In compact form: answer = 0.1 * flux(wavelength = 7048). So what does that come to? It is 3.42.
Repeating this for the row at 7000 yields 3.15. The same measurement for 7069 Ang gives 3.22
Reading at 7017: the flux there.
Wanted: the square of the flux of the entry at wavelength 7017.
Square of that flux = 798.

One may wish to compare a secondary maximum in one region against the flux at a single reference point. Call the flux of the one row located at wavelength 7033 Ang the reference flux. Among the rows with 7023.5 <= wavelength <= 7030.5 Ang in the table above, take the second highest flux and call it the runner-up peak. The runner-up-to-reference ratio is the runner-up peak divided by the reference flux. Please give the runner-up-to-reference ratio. 0.85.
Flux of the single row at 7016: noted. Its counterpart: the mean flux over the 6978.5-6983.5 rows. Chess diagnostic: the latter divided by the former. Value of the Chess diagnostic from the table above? 1.26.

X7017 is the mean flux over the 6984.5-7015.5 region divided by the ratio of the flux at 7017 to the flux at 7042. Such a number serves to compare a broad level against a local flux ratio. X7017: 40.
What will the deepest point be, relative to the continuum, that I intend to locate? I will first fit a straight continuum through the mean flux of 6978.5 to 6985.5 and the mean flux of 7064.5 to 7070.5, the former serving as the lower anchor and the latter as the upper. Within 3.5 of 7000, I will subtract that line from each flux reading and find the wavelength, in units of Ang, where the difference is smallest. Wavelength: 7003 Ang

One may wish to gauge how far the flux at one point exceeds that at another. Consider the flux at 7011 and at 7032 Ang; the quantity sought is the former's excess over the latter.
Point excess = -10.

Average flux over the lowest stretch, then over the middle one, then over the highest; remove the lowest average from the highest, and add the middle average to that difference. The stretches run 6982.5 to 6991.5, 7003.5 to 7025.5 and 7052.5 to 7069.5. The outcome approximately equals 27.2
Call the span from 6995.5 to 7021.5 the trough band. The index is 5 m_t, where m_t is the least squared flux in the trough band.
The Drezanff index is 2818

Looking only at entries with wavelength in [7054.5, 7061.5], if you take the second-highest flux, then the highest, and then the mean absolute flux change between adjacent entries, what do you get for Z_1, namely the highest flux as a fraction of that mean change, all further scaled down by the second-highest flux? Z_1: 0.66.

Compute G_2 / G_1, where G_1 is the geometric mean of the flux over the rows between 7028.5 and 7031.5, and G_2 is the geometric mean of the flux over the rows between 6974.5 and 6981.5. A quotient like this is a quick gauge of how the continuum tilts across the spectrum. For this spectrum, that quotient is 1.07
